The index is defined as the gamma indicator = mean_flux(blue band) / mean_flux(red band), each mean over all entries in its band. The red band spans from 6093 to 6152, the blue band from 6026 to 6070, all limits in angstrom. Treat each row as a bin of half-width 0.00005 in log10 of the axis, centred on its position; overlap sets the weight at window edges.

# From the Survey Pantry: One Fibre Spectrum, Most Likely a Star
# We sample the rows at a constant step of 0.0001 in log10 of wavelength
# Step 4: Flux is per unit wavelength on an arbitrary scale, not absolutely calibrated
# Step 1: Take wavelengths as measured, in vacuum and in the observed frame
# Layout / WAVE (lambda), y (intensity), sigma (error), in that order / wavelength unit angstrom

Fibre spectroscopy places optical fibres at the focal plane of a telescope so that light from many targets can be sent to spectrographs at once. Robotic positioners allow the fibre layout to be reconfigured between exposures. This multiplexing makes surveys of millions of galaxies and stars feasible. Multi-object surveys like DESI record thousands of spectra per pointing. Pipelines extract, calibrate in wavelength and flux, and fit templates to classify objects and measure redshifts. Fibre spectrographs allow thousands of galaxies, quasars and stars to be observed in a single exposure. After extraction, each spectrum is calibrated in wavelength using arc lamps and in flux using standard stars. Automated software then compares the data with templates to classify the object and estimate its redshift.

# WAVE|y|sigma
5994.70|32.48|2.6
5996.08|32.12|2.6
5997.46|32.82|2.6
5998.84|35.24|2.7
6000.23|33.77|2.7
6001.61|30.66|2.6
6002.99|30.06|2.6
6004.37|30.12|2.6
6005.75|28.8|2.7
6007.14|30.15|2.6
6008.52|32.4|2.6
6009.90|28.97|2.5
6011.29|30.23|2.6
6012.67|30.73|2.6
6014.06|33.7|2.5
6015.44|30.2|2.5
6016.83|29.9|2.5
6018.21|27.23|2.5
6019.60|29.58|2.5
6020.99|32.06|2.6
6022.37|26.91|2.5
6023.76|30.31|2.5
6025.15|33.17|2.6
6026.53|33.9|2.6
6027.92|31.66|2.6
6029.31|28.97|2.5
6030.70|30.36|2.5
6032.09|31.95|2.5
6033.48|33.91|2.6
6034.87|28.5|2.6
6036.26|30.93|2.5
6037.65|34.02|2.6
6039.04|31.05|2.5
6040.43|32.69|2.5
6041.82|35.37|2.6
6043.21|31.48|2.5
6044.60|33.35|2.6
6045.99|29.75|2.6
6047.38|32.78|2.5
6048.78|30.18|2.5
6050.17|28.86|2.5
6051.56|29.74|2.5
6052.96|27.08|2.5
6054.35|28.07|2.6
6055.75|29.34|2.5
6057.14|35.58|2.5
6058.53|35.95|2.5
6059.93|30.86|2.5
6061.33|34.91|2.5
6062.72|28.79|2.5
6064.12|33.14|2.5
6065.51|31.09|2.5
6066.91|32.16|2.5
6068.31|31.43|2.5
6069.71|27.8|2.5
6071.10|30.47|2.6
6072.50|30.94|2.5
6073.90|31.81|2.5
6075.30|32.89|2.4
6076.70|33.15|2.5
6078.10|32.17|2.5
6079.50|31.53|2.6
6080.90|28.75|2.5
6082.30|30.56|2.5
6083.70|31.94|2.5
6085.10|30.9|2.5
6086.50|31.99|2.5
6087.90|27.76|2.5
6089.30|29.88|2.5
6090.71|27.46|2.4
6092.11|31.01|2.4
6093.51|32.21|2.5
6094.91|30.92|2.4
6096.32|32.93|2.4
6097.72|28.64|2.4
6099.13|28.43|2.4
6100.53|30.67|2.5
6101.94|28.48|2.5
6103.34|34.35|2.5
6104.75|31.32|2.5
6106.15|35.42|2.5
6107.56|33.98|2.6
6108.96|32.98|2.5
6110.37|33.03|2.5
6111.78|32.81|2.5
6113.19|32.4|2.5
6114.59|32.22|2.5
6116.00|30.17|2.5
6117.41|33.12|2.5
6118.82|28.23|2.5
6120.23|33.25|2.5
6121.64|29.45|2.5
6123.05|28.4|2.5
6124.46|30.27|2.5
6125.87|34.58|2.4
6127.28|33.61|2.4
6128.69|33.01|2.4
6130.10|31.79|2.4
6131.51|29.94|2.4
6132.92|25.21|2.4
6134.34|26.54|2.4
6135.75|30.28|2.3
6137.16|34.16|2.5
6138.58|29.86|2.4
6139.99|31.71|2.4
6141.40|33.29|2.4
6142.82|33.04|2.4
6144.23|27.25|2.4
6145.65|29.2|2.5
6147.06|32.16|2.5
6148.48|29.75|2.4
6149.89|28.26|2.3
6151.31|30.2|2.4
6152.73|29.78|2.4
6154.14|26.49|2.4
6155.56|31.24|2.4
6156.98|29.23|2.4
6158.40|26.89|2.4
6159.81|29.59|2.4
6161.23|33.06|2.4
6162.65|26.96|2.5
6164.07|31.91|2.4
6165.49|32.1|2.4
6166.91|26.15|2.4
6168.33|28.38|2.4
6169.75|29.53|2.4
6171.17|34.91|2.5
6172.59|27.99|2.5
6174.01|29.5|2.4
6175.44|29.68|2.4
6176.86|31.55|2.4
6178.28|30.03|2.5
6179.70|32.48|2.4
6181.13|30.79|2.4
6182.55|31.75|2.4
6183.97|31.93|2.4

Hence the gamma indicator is 1.01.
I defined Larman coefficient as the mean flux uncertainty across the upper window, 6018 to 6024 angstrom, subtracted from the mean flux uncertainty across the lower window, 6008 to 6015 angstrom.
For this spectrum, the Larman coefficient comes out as 0.04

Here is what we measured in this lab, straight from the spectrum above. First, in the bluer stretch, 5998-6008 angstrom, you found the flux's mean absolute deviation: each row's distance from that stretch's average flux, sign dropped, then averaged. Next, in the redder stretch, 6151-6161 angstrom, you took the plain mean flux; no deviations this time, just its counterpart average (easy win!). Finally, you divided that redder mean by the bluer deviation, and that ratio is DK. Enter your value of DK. 16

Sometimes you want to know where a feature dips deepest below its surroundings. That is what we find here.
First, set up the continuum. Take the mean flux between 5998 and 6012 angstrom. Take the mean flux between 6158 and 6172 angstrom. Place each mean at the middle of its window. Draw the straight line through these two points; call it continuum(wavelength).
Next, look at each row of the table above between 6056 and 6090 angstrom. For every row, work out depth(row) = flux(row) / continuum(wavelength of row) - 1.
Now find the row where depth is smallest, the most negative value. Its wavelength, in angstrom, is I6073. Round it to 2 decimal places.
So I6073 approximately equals 6069.71 angstrom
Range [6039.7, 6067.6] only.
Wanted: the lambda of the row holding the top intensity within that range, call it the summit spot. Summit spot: 6058.53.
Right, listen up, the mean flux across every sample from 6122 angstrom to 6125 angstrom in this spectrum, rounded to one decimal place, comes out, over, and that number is 29.3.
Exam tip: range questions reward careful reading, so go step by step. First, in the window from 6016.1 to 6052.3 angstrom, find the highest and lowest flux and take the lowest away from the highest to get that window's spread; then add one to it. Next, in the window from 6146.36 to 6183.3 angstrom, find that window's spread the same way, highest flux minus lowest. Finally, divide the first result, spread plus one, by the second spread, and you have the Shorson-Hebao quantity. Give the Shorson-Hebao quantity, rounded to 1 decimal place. 1.1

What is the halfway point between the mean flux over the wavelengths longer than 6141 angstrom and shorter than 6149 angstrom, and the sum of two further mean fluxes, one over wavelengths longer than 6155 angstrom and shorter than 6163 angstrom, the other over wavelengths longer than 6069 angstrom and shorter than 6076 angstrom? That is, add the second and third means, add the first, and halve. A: 45.5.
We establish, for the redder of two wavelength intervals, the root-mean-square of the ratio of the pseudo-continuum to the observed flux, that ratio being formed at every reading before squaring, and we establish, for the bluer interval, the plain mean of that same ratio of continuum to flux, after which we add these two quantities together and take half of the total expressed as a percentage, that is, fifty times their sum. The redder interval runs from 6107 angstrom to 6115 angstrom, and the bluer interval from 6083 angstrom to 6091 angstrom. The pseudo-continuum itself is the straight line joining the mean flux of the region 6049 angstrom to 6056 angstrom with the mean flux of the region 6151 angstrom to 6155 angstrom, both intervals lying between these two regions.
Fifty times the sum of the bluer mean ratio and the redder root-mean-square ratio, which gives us 92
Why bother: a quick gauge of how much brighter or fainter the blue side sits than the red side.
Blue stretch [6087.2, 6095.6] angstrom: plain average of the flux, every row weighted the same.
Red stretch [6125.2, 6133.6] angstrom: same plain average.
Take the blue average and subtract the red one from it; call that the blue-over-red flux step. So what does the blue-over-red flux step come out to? -1.5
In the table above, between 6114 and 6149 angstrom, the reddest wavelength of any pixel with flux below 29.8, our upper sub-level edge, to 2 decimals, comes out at 6148.48 angstrom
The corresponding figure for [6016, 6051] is 6050.17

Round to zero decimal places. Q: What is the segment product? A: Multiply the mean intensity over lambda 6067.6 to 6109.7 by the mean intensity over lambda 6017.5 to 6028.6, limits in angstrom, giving 952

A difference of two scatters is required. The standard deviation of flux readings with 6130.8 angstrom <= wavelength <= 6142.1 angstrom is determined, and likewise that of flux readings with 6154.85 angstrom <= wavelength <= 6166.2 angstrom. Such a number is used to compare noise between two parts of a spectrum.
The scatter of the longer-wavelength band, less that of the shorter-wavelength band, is -0.7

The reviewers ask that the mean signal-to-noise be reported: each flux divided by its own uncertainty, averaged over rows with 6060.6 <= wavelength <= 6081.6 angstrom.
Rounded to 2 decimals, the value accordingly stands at 12.53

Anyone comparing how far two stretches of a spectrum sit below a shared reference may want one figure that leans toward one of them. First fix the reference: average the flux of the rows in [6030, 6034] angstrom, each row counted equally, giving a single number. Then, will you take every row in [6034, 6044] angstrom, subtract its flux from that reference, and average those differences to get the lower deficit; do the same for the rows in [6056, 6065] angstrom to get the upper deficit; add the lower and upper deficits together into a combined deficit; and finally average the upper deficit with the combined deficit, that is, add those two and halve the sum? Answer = -1.1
